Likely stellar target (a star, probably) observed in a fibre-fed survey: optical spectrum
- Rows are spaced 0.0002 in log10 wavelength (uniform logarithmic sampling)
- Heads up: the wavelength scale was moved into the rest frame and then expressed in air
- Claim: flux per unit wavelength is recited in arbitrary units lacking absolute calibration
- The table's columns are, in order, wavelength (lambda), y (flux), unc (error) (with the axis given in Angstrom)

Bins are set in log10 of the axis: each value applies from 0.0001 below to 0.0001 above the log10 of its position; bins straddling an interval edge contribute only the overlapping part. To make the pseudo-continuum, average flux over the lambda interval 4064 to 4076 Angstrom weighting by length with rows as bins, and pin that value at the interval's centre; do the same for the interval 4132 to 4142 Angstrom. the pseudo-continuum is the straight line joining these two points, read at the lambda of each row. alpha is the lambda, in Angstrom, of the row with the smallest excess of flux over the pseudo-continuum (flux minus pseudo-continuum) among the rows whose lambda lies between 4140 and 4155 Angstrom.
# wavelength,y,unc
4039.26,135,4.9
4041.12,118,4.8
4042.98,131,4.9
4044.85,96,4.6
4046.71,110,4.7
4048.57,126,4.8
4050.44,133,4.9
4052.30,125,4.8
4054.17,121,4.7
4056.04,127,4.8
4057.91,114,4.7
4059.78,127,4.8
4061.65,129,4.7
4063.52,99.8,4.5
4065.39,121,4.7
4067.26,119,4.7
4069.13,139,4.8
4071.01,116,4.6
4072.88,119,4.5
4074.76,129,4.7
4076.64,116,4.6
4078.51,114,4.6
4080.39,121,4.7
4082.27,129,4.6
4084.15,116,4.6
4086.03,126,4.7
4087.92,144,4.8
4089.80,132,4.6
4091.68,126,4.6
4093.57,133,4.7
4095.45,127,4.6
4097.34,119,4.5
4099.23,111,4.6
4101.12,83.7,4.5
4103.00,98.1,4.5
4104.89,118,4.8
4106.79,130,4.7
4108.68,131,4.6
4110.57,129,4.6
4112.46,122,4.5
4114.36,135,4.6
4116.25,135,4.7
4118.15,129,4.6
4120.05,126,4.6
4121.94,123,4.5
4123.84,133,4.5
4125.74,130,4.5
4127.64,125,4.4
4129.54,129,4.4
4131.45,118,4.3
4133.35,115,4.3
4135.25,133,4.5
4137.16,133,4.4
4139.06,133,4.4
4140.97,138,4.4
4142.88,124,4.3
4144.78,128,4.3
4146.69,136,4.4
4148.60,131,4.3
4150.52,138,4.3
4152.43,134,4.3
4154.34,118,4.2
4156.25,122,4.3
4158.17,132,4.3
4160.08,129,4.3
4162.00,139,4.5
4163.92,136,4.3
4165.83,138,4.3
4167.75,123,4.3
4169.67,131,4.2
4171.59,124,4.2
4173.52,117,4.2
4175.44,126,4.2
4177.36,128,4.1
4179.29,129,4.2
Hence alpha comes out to 4154.34 Angstrom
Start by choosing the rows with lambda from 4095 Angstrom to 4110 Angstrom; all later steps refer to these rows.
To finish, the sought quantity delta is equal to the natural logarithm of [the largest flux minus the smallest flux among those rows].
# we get 3.9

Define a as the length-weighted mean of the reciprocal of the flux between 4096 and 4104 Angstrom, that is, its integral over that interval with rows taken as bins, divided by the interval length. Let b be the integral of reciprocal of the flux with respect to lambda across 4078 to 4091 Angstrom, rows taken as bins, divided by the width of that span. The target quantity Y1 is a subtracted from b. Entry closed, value -0.0018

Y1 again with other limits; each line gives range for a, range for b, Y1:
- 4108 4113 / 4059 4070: 0.0004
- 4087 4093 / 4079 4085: 0.0008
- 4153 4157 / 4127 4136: -0.0002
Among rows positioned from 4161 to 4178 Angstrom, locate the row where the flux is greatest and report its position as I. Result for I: 4162.00 Angstrom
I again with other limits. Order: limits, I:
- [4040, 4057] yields 4050.44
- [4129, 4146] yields 4140.97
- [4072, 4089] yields 4087.92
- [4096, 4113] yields 4108.68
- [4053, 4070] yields 4069.13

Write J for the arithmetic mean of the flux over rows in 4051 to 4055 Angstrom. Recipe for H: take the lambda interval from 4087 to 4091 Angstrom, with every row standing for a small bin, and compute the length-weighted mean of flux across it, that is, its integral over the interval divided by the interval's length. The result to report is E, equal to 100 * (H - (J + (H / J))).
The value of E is 1330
